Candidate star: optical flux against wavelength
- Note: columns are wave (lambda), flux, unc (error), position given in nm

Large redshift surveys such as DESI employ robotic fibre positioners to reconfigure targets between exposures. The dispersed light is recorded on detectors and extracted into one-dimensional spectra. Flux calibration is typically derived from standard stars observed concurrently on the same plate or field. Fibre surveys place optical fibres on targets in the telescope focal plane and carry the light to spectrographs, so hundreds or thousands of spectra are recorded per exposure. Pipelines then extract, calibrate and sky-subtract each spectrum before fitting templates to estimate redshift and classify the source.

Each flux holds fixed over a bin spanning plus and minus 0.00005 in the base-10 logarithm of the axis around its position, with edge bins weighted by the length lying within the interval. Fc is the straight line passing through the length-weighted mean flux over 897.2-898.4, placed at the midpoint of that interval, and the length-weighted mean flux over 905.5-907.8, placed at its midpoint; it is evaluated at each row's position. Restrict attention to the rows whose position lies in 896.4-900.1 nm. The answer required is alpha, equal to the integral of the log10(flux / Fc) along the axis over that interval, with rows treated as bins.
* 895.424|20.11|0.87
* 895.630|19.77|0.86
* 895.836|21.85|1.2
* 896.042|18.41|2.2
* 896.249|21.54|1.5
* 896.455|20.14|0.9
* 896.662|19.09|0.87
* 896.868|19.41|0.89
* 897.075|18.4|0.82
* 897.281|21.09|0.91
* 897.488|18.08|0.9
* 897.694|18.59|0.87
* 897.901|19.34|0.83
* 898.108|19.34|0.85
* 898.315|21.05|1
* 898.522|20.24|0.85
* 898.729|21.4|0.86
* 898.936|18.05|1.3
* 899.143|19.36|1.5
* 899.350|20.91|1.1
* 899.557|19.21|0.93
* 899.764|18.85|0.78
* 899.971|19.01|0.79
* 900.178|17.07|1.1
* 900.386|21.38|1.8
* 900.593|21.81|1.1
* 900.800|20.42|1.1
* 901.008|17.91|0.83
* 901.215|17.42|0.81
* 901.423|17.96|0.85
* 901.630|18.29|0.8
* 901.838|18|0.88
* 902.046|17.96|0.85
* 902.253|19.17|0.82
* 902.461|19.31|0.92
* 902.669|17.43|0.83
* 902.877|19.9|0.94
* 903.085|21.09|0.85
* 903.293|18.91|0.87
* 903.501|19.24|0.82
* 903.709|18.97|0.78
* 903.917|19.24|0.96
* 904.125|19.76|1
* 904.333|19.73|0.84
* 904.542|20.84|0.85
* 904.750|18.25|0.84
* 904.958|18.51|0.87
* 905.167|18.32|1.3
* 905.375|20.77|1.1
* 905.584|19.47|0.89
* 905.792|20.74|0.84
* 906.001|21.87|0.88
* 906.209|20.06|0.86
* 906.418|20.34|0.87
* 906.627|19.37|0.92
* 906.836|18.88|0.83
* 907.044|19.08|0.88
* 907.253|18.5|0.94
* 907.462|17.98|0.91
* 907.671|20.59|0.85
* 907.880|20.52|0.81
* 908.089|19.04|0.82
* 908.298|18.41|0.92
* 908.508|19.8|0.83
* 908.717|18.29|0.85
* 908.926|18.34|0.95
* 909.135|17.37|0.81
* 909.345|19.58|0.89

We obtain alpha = -0.005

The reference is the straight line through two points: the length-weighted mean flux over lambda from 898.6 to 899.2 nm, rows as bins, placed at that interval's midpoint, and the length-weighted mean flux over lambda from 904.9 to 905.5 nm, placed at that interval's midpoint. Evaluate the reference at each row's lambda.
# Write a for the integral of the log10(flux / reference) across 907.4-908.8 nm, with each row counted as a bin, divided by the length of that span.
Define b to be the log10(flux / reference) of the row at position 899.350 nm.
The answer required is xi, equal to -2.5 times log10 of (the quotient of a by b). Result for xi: 1.9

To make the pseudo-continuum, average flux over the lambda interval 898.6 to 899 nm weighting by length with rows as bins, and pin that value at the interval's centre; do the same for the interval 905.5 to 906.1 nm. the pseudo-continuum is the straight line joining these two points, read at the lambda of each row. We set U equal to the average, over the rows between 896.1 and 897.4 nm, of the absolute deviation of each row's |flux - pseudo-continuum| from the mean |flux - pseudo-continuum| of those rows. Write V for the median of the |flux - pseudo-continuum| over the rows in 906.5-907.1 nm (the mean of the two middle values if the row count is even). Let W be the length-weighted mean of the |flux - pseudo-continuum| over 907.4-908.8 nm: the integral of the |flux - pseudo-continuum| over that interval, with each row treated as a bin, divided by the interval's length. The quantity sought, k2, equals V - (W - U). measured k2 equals 0.62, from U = 0.54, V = 1.8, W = 1.71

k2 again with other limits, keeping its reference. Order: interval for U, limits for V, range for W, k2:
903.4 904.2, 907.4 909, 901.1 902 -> 0.18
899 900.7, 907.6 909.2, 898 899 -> 1.75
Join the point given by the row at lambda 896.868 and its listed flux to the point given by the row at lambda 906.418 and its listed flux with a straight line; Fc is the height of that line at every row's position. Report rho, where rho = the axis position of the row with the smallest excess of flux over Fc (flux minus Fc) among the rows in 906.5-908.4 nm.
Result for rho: 907.462 nm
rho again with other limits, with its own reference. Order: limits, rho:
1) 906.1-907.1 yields 906.836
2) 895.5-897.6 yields 897.488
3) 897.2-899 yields 898.936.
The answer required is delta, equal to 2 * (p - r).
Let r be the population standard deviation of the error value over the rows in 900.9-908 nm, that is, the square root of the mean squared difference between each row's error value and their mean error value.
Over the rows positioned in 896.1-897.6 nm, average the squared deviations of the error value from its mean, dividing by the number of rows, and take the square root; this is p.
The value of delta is 0.2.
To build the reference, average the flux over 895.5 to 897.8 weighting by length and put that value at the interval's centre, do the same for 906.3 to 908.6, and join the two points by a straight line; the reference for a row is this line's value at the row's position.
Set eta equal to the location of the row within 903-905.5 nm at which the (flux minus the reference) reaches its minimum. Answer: 904.750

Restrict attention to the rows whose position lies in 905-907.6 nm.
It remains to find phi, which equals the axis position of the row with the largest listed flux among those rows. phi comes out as 906.001 nm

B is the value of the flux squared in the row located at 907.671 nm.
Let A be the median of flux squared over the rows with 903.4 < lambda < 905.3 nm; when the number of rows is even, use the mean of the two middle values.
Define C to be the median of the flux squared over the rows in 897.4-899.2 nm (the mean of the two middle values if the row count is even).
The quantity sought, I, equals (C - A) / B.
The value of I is 0.009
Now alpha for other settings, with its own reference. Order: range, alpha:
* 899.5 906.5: -0.056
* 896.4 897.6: -0.005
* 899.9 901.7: -0.025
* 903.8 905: -0.007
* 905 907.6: -0.009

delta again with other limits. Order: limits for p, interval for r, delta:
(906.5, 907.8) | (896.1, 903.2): -0.4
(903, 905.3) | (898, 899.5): -0.2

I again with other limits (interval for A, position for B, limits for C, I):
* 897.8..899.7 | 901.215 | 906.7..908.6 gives -0.040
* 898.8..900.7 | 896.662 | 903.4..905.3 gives 0.003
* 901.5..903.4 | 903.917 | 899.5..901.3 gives 0.010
